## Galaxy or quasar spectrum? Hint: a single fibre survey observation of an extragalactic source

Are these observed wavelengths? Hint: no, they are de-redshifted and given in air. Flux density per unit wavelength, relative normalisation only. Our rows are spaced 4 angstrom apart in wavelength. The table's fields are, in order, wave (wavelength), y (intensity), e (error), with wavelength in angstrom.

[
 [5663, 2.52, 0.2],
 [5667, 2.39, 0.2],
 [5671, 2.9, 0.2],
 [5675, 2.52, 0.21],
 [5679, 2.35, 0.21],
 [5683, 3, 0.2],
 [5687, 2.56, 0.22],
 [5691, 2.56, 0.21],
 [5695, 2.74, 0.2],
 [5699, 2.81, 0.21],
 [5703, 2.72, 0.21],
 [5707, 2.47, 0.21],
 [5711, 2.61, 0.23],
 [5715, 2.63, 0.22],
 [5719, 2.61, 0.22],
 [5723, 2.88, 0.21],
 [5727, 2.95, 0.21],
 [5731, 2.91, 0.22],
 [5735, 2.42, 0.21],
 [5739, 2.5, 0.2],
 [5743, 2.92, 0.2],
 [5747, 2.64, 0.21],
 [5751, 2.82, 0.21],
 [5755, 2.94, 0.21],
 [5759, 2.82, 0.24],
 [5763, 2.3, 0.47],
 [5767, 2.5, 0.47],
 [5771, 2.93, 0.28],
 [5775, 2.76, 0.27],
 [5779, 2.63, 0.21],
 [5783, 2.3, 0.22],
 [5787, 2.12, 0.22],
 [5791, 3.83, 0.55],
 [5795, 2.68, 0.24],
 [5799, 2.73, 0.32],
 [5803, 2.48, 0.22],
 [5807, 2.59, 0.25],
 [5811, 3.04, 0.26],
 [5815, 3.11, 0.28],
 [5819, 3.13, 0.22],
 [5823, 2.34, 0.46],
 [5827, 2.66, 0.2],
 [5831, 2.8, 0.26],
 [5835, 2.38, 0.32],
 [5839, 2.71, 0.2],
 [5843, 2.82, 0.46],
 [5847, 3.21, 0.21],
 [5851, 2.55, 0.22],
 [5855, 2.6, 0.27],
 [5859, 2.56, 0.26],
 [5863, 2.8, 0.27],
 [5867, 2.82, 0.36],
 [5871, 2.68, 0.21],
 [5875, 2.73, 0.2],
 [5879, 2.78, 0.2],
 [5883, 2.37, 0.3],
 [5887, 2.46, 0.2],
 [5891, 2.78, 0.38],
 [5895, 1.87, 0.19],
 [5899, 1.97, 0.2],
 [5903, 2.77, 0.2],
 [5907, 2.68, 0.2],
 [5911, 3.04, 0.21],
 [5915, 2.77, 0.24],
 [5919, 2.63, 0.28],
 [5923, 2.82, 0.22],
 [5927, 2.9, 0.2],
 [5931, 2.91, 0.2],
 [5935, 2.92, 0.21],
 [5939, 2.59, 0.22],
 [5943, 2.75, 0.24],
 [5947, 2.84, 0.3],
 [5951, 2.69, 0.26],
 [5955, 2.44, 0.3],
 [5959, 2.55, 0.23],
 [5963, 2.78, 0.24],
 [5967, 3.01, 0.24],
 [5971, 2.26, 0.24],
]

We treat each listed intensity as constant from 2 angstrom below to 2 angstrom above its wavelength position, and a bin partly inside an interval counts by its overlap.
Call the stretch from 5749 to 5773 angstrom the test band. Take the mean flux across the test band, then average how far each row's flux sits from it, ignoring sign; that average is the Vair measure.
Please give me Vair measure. 0.21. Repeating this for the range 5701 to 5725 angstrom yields 0.10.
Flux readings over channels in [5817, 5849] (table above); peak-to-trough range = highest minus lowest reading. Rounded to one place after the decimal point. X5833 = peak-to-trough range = 0.9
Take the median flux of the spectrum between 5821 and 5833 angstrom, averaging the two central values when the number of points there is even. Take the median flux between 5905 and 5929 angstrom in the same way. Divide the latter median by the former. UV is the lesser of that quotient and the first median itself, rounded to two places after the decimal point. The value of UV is 1.05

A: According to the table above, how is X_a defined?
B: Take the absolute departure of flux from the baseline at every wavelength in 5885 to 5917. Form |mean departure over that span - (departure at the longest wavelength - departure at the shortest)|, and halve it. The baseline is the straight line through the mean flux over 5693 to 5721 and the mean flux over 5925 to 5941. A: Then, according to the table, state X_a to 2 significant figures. 0.30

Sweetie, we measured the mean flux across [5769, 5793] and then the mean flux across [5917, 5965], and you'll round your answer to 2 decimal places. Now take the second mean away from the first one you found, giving 0.03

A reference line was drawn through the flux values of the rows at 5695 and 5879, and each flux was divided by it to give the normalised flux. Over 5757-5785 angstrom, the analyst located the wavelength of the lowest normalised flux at 5783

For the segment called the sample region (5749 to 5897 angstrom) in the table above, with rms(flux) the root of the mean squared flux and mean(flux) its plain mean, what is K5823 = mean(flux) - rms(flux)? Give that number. -0.021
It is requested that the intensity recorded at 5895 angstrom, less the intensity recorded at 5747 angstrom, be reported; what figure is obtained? -0.77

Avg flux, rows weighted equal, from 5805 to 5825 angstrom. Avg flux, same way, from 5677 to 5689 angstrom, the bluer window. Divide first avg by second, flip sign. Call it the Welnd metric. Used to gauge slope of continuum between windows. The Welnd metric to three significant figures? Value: -1.08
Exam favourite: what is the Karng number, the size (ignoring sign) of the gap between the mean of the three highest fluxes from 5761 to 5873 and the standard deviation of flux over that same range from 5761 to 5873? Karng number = 3.05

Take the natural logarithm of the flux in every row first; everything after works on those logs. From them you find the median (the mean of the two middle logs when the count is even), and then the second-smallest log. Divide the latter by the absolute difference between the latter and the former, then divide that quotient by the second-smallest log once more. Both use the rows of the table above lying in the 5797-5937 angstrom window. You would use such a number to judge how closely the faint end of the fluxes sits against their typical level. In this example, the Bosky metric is 3.1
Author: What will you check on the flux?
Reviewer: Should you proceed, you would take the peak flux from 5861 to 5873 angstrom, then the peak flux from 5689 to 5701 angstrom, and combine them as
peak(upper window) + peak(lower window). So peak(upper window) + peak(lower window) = 5.63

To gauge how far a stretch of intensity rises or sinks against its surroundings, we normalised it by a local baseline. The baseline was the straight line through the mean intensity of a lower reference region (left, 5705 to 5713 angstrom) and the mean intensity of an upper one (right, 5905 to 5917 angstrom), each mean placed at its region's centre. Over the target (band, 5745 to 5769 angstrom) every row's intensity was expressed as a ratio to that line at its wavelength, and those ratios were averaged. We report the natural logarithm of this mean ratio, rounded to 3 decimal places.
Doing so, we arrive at 0.023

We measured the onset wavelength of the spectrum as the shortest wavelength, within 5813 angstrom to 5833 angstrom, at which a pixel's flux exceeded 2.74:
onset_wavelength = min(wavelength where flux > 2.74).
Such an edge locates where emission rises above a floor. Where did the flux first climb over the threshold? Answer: 5815 angstrom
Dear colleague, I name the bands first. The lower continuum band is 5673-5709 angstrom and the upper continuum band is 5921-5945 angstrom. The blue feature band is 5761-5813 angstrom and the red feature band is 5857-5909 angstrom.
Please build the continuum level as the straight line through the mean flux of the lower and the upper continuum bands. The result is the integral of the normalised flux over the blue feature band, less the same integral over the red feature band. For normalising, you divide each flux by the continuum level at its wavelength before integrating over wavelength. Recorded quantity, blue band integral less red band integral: 3.6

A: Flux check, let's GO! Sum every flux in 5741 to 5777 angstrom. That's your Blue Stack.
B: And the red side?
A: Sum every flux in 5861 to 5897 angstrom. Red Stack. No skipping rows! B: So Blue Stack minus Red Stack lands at 1.3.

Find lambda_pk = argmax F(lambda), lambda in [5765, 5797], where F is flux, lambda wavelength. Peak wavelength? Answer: 5791 angstrom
